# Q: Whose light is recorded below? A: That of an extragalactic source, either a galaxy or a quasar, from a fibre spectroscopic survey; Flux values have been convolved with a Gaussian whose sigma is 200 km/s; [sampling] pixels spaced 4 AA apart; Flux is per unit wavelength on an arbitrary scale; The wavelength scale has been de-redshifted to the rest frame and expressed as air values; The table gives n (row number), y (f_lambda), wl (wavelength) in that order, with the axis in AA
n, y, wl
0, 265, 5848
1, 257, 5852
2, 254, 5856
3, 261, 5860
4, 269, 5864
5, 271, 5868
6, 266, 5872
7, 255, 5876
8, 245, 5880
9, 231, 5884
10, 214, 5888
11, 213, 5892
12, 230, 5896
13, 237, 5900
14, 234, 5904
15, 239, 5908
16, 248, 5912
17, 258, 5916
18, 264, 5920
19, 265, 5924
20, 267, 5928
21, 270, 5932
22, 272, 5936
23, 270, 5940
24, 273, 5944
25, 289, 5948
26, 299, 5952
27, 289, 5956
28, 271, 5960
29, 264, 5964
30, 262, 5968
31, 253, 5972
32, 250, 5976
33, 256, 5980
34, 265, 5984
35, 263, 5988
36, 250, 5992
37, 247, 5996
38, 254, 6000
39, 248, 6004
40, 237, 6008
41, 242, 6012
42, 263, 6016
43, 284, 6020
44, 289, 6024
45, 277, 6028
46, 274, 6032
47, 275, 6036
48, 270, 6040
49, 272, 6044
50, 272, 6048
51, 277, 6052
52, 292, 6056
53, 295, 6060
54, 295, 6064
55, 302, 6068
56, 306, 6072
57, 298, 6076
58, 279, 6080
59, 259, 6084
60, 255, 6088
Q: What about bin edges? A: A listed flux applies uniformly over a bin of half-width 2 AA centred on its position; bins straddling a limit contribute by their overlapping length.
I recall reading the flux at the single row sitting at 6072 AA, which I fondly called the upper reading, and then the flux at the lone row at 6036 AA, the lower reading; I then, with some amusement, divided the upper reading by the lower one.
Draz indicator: 1.11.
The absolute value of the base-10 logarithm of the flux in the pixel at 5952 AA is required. 2.48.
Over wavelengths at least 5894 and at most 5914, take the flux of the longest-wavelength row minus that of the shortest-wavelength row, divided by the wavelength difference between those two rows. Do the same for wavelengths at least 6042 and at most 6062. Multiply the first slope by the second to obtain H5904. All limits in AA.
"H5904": 1.6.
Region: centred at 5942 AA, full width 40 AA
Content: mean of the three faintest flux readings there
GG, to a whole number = 267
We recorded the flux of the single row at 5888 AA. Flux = 214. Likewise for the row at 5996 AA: 247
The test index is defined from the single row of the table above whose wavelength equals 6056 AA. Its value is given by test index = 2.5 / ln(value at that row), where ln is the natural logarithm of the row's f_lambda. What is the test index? 0.440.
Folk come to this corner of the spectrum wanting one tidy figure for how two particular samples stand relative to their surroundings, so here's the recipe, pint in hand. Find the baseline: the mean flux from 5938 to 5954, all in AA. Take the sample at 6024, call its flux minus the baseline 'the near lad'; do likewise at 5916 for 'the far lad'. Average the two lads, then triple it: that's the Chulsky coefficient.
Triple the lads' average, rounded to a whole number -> -28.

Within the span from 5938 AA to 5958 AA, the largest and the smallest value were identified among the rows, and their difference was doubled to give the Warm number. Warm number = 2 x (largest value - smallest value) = 58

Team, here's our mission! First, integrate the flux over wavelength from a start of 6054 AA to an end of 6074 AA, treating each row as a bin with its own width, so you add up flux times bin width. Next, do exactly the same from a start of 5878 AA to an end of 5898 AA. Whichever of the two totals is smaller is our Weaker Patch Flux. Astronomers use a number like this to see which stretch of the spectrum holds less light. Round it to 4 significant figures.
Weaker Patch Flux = 4532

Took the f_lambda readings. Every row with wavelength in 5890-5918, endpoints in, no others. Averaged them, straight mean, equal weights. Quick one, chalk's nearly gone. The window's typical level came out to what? 237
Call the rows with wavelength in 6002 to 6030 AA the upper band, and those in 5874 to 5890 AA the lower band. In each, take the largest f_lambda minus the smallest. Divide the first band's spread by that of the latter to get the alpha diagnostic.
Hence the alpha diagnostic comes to 1.3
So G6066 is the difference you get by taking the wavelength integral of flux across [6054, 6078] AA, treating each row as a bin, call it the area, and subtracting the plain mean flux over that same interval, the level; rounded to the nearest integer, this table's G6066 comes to 6854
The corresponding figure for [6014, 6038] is 6371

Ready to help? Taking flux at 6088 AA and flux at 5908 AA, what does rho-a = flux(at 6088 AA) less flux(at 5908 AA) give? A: 16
